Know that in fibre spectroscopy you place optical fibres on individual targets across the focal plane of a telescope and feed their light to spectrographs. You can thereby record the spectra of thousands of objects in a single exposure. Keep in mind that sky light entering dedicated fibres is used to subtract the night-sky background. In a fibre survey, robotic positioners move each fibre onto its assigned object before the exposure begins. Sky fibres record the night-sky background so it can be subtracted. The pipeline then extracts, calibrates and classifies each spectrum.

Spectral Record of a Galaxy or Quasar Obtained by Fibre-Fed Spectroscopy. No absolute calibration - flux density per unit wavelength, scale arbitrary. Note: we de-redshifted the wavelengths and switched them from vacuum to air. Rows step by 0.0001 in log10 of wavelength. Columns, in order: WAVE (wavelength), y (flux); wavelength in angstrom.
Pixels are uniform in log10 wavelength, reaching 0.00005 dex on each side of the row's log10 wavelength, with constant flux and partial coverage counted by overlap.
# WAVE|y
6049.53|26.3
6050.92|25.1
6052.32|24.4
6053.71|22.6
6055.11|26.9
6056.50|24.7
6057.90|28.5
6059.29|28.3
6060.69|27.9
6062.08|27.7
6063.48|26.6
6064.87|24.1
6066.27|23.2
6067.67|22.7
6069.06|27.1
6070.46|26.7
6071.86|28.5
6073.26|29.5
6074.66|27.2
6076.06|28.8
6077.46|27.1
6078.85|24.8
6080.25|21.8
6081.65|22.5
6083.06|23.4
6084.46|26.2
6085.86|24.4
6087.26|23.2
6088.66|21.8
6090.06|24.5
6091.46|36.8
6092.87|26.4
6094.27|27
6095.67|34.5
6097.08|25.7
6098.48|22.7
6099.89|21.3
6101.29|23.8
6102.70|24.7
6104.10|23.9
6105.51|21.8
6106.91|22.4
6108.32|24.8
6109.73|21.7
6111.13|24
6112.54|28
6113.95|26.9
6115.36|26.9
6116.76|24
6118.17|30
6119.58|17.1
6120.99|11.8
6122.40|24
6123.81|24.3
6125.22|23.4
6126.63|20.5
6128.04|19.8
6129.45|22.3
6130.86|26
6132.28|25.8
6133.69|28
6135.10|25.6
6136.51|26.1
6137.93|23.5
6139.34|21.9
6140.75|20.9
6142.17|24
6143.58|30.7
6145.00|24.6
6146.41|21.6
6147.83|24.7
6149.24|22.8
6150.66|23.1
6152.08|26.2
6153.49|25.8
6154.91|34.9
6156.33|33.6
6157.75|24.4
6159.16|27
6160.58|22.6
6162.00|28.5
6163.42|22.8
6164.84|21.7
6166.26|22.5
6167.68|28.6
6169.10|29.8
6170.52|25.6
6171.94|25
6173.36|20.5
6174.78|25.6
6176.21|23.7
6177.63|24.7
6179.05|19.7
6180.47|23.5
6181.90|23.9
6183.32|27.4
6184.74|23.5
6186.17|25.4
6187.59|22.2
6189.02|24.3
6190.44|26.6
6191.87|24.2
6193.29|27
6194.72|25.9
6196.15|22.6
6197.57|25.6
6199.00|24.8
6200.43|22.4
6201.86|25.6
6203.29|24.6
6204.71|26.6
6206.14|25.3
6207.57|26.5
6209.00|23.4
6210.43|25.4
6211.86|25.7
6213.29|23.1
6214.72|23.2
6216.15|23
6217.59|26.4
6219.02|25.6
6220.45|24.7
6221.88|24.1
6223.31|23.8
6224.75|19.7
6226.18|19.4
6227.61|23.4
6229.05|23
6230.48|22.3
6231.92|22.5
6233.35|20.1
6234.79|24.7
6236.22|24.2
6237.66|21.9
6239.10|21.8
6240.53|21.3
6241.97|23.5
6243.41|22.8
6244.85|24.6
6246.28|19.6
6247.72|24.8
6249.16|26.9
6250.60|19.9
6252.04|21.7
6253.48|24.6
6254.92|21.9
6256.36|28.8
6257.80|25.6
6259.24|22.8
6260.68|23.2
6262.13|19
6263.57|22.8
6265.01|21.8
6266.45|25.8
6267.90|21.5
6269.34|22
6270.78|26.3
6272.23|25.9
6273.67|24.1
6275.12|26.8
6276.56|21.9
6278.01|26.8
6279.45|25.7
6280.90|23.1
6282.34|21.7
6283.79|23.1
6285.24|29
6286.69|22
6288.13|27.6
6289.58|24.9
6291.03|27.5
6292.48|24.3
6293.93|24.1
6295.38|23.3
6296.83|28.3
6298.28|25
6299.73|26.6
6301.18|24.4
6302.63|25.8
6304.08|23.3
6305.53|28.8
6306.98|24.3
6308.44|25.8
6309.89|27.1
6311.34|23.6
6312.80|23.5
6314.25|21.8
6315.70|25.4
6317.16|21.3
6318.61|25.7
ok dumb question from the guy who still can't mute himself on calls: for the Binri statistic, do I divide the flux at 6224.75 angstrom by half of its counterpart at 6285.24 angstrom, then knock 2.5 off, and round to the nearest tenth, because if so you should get -1.1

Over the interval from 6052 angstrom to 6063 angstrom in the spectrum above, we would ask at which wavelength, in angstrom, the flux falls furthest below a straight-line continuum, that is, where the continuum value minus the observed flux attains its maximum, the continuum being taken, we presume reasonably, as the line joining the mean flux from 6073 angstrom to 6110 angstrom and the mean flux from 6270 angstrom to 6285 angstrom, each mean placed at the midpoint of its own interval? 6053.71 angstrom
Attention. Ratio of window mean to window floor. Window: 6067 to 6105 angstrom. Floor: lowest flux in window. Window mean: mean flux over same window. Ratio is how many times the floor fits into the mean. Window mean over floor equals 1.21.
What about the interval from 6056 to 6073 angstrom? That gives 1.16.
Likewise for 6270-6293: 1.15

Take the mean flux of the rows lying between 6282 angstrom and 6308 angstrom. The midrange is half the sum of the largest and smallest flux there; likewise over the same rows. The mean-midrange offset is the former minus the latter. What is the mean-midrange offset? -0.1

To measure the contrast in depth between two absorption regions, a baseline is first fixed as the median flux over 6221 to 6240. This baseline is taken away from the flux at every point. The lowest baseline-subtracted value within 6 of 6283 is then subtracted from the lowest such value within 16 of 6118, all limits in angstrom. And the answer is -10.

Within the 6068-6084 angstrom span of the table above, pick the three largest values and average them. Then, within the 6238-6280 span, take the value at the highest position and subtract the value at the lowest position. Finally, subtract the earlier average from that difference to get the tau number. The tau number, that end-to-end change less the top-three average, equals -25.0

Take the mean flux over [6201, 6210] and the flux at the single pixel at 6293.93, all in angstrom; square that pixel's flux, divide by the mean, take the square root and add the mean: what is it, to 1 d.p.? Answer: 30.1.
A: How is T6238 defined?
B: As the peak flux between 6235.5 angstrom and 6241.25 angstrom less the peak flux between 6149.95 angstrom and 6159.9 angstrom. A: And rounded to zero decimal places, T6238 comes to -11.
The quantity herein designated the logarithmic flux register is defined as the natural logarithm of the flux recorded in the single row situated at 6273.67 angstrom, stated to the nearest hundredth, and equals 3.18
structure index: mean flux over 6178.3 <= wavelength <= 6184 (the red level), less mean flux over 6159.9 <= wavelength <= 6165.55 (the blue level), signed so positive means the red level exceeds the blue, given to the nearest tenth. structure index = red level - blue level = -0.3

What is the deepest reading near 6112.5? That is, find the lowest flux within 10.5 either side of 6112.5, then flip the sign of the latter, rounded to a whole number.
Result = -12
